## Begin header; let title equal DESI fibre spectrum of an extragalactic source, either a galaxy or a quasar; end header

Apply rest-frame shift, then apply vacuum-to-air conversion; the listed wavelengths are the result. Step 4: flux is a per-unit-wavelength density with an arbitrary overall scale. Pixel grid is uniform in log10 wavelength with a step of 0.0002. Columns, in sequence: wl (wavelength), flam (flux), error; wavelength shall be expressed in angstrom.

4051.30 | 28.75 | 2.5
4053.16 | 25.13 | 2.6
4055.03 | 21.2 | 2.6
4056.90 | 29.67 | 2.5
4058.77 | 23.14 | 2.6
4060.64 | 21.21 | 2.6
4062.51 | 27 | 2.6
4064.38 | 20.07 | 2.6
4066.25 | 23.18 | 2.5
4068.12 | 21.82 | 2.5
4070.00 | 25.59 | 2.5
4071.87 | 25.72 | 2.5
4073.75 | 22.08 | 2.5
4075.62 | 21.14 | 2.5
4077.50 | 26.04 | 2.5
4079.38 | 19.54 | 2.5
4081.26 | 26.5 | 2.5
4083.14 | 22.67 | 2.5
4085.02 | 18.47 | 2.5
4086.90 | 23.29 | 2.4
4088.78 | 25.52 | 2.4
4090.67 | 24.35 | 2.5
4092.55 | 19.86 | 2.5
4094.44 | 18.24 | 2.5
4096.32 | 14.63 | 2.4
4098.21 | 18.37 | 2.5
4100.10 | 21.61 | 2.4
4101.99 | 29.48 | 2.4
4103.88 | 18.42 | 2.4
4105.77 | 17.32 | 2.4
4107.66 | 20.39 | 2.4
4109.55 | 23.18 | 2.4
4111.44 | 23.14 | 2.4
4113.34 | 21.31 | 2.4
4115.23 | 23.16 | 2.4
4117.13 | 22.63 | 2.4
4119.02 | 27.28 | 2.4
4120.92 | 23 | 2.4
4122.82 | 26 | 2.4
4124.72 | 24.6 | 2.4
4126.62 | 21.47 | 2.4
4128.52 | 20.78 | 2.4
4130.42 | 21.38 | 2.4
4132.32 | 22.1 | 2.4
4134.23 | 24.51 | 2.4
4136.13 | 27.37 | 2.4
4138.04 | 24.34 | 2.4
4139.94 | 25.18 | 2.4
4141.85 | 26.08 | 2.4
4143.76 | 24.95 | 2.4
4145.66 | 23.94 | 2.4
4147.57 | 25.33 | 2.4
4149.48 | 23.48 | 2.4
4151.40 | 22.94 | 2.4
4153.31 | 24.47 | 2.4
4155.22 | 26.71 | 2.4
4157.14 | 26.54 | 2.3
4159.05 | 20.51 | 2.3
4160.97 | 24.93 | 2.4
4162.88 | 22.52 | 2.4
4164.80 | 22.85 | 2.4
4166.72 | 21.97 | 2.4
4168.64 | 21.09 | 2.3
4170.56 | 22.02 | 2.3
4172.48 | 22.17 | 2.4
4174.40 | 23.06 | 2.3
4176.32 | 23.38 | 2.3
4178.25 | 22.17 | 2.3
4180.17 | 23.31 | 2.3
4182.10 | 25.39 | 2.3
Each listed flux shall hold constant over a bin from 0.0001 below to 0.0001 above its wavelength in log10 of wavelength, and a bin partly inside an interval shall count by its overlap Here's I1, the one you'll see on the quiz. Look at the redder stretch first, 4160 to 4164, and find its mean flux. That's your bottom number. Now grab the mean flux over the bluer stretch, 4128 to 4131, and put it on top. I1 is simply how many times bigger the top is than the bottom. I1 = 0.89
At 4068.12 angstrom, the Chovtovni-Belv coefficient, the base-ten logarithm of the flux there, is 1.34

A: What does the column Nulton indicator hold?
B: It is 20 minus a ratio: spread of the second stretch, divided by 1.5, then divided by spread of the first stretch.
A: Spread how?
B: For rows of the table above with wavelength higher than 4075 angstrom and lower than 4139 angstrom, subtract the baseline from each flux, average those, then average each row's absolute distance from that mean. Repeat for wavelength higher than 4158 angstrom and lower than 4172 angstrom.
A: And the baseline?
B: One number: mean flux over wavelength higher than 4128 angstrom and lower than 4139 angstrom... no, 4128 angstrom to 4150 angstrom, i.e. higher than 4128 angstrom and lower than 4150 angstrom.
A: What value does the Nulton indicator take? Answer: 19.7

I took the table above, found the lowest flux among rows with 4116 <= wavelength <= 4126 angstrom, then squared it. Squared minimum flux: 512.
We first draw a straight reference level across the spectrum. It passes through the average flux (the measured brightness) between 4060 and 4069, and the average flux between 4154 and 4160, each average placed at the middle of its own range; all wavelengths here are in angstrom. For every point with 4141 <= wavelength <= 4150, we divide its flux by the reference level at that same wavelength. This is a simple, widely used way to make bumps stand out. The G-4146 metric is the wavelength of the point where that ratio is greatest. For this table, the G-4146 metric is 4141.85 angstrom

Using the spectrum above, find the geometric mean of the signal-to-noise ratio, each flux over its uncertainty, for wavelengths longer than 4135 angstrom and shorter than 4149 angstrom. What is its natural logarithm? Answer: 2.35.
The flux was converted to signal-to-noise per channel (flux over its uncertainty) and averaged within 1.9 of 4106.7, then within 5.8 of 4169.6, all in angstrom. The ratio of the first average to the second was 0.83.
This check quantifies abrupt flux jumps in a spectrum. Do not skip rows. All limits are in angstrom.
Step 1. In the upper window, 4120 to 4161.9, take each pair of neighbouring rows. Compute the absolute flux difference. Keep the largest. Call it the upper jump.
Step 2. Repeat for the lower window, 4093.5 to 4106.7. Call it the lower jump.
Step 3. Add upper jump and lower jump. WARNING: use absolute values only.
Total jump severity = 17.1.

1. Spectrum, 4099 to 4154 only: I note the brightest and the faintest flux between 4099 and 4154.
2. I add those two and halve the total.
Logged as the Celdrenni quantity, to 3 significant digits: 23.4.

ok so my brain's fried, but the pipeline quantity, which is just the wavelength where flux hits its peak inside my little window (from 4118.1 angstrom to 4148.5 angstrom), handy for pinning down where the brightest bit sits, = 4136.13 angstrom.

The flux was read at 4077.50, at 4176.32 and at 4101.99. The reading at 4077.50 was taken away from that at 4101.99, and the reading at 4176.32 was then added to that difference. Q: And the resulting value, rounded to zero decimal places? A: 27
